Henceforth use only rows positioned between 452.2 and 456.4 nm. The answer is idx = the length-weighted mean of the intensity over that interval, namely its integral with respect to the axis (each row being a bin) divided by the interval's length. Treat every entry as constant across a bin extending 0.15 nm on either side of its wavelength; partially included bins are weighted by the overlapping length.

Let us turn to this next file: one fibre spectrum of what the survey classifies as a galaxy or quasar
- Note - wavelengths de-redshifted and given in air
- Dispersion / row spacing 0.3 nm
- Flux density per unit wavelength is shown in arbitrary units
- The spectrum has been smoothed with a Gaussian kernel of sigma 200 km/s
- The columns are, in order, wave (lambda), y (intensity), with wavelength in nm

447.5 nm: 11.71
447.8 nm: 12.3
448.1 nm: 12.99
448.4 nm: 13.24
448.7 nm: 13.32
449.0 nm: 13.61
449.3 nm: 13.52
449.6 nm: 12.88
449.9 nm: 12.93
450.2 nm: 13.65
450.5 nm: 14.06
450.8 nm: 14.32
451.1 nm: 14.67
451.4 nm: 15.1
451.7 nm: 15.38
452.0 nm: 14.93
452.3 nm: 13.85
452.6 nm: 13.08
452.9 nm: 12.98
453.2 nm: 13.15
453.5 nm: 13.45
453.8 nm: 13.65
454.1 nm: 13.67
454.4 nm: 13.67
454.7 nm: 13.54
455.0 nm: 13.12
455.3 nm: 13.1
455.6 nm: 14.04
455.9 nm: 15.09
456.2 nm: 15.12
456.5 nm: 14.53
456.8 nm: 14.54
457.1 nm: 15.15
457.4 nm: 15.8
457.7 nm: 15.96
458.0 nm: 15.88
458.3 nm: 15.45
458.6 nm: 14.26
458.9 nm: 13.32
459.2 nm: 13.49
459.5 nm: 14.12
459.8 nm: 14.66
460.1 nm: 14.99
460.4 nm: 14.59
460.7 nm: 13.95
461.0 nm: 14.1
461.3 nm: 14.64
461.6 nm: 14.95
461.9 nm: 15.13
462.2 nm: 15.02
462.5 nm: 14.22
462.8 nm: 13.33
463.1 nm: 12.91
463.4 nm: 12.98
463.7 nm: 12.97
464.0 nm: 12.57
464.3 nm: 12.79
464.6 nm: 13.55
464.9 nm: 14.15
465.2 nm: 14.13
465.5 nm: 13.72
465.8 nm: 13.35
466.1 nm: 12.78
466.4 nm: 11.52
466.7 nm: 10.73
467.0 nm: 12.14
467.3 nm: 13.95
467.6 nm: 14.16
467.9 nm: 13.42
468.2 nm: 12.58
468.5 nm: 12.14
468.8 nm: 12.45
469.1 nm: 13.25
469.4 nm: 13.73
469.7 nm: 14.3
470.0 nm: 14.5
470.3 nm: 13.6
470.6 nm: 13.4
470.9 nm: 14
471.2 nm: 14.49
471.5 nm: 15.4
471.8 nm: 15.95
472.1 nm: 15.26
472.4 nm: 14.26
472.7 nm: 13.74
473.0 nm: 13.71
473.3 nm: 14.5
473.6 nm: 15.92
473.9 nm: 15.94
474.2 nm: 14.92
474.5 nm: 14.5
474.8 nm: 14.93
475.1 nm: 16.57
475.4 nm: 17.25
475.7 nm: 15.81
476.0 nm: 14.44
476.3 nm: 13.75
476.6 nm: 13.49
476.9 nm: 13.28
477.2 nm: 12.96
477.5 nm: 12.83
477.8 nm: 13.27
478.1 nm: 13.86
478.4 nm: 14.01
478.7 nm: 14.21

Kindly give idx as 13.7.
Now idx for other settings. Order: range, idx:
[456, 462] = 14.7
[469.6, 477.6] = 14.6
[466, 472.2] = 13.5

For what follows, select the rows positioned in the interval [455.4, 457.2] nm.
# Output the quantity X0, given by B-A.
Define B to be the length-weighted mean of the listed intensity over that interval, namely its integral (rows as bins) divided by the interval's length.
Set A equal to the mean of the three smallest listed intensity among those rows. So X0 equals 0.32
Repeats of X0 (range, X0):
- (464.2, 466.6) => 0.84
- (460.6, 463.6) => 1.03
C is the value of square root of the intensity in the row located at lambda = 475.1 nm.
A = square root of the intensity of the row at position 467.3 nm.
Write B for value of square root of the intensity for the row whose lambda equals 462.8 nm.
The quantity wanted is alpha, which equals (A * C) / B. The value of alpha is 4.2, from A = 3.73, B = 3.65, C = 4.07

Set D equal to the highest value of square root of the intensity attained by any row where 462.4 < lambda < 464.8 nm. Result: 3.77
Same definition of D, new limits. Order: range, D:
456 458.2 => 3.99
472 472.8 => 3.91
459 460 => 3.83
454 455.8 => 3.75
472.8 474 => 3.99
